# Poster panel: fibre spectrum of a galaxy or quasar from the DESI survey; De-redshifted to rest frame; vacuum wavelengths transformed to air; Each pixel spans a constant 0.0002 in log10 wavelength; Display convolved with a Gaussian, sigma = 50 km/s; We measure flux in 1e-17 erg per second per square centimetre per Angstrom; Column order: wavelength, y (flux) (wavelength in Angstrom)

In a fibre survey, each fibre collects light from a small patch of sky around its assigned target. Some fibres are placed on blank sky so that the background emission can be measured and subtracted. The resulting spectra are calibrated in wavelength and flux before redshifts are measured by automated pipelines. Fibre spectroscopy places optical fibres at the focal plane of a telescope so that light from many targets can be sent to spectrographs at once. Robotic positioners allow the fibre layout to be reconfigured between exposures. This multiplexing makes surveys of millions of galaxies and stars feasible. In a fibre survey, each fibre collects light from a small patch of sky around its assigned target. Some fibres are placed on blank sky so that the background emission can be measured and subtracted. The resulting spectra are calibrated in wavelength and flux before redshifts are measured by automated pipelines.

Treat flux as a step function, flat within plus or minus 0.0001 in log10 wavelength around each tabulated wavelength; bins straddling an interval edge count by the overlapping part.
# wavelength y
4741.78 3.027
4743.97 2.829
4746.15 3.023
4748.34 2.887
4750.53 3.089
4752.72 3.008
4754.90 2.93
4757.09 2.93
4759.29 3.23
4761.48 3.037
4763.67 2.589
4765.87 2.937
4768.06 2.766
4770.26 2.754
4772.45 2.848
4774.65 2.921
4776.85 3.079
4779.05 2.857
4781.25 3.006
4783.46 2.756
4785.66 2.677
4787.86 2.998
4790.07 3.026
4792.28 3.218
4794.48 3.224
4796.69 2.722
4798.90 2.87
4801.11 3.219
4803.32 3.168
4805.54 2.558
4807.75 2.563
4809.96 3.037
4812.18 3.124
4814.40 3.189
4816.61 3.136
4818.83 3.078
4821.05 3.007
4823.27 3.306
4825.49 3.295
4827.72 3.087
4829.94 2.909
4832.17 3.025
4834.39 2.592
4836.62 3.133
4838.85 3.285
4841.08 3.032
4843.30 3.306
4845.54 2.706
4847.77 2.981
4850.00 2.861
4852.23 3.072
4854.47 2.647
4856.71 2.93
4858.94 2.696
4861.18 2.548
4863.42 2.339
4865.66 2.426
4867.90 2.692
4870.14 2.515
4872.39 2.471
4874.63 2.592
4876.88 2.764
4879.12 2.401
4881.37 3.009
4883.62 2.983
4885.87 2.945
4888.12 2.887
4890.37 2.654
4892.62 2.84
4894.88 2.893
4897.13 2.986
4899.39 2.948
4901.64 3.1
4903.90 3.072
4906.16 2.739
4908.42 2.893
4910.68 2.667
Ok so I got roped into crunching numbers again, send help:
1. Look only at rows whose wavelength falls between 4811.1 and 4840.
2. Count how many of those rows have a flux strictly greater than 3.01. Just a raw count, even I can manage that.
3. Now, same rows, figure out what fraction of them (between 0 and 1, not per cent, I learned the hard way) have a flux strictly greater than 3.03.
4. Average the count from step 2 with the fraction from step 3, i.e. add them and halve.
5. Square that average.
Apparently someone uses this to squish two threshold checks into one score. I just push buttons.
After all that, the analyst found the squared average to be 29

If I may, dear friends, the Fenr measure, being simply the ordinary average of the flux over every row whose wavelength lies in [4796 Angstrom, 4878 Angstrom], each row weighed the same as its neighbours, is 2.89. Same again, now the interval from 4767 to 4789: 2.87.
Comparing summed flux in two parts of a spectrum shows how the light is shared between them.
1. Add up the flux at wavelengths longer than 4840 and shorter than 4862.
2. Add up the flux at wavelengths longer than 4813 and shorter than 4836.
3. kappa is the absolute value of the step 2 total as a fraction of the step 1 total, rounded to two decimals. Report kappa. 1.06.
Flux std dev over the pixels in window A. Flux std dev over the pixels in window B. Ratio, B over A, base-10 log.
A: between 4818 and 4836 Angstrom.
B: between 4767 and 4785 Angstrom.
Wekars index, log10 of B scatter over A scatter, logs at -0.27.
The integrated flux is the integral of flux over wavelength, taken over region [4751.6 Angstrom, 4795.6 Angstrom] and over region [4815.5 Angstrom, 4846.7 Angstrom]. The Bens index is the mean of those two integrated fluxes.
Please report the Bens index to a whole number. 112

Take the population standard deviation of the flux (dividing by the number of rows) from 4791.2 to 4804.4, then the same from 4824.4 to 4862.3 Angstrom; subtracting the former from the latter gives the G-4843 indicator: 0.04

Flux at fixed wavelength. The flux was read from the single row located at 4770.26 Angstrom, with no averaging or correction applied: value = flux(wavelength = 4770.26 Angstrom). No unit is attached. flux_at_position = 2.754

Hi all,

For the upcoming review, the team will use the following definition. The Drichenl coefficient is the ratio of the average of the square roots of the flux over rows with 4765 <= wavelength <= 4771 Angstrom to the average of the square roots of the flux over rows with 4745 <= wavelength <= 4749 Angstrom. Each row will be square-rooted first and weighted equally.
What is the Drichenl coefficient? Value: 0.98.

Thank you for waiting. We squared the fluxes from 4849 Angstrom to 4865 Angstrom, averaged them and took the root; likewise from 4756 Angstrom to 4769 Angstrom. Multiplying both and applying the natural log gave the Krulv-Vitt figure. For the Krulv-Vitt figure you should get 2.08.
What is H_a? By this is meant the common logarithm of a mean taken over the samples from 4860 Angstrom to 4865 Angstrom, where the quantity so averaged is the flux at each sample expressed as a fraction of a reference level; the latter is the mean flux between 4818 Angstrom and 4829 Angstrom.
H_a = -0.111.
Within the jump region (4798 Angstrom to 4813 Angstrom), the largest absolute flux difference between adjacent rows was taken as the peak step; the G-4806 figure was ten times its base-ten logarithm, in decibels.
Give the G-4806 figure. -2.1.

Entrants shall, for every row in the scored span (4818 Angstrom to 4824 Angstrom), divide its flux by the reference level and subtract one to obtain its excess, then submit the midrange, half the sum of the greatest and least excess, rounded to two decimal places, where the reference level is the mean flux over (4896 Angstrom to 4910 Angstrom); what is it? 0.07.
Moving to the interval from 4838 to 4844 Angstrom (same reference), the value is 0.07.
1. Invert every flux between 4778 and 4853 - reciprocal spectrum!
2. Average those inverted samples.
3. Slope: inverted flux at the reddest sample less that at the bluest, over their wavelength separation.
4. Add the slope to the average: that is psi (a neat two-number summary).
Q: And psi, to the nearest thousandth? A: 0.335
